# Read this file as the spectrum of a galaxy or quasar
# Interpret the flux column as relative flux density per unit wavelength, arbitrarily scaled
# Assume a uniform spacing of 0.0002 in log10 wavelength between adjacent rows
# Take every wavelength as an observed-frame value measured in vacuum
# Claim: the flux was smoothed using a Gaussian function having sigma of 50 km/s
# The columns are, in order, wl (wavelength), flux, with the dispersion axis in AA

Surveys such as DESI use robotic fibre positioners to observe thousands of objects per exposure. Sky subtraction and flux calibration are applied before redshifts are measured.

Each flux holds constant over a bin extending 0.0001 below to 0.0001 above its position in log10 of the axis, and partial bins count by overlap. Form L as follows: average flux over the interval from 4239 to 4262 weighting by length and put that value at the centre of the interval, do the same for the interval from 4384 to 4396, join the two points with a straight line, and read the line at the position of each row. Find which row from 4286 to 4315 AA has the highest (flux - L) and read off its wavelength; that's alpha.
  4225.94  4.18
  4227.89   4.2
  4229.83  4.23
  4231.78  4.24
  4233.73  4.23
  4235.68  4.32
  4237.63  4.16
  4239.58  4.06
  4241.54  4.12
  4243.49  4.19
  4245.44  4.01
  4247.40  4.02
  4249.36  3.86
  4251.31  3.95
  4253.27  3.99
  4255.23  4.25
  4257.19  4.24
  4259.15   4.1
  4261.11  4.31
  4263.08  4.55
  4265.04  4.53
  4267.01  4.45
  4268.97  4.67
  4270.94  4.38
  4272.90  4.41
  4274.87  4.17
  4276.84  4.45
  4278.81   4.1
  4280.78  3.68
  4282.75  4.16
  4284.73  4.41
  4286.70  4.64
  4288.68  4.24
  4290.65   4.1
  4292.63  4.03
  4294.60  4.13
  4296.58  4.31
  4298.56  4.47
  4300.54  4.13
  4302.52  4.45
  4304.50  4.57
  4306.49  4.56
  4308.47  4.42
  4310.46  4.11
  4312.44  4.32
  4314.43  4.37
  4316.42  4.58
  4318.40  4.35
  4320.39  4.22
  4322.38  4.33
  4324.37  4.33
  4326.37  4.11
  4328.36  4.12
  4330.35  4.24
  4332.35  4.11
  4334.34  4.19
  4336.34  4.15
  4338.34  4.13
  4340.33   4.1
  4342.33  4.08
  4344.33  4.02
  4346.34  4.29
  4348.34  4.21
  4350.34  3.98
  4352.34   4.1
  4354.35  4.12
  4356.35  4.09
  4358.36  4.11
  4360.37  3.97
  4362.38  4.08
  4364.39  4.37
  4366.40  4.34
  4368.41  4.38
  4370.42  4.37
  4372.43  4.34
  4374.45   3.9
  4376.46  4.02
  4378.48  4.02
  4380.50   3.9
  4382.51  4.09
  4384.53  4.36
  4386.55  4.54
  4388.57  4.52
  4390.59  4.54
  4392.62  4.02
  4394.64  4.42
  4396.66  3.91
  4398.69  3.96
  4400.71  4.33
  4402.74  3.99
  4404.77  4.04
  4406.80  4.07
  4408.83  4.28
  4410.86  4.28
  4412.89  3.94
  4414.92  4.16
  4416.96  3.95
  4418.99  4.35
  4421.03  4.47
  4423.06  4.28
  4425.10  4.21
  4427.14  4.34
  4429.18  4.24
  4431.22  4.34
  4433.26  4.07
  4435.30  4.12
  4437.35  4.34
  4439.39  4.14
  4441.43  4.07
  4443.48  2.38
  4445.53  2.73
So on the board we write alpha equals 4286.70 AA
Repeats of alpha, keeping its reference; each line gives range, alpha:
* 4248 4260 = 4255.23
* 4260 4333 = 4268.97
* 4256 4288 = 4268.97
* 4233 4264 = 4263.08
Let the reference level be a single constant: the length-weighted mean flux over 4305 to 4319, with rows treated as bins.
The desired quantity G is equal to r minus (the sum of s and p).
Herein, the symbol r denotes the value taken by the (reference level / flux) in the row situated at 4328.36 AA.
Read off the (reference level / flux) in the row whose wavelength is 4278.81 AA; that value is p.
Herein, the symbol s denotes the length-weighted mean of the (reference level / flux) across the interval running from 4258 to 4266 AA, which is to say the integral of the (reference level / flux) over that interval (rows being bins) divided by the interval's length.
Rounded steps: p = 1.07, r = 1.07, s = 1.01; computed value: -1.01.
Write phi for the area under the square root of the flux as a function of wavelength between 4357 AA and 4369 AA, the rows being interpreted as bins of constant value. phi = 24.6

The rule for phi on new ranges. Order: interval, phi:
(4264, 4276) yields 25.3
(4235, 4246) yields 22.4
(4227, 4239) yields 24.7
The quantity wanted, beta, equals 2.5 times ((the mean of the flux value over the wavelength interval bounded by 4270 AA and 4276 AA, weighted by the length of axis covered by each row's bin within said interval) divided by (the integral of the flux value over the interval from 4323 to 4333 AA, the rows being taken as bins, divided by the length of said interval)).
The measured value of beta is 2.58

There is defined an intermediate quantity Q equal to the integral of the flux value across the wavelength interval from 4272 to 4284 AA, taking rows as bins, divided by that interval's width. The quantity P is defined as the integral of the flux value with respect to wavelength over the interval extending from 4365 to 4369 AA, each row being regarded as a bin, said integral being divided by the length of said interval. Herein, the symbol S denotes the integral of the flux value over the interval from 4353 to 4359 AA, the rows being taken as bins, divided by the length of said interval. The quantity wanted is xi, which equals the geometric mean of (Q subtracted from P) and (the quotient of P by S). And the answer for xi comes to 0.46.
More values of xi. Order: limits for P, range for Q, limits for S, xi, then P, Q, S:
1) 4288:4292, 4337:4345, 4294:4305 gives 0.25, 4.15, 4.09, 4.34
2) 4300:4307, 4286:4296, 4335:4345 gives 0.48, 4.43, 4.22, 4.10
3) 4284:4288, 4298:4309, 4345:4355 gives 0.29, 4.51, 4.43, 4.13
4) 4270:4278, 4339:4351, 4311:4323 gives 0.48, 4.35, 4.12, 4.36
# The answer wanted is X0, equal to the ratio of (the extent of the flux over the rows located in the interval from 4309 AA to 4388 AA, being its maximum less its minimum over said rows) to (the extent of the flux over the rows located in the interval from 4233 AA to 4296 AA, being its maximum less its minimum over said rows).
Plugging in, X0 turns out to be 0.7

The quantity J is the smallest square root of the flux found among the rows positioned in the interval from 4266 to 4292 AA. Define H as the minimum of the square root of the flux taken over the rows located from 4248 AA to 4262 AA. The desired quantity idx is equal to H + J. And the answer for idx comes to 3.88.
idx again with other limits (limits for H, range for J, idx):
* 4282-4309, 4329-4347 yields 4.01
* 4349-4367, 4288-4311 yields 4.00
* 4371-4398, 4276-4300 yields 3.89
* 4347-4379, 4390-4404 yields 3.95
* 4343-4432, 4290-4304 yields 3.98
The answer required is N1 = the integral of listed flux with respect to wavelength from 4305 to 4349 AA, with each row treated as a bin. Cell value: 187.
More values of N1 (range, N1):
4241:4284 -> 181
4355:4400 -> 189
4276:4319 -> 185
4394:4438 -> 184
